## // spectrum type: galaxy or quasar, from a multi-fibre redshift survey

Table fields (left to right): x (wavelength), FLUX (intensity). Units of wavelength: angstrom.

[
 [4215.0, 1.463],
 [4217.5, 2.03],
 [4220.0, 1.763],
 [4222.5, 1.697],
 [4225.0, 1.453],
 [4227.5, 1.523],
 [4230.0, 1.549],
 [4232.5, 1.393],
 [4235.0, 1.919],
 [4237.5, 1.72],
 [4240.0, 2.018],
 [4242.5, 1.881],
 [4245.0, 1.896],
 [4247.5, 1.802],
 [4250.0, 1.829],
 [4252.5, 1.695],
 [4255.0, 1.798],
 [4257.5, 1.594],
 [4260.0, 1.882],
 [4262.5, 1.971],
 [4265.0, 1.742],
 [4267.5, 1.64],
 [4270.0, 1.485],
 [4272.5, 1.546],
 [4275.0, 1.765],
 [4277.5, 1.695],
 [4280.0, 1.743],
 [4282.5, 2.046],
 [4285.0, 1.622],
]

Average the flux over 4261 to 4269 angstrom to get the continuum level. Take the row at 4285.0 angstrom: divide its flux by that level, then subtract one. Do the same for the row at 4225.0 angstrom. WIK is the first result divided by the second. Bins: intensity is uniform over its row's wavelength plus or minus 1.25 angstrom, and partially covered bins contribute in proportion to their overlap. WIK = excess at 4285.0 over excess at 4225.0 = 0.5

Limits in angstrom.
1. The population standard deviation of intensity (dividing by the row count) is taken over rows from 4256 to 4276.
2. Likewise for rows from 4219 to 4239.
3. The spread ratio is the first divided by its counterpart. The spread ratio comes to 0.9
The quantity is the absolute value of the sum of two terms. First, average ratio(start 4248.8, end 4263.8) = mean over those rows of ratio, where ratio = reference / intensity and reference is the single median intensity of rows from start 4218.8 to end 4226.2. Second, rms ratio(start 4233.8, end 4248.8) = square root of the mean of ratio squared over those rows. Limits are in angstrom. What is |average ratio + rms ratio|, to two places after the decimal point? 1.86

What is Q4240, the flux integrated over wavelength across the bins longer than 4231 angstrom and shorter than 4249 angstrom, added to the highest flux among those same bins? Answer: 34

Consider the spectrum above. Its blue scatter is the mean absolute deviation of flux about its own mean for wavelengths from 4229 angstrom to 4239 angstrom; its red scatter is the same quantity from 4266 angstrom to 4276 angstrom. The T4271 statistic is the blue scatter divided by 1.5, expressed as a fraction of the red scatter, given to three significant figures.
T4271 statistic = 1.24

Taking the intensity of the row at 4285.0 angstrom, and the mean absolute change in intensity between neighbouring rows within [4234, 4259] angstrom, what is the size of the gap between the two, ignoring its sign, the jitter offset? 1.49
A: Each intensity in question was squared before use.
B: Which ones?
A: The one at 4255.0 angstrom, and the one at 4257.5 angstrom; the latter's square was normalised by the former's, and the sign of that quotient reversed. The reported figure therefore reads -0.79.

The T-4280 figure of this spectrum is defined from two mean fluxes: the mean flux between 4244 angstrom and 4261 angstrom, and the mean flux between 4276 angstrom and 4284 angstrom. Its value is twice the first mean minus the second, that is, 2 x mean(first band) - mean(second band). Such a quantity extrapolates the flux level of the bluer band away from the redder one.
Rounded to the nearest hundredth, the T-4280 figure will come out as 1.74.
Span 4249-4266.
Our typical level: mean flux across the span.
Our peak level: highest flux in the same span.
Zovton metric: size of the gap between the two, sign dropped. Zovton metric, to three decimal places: 0.184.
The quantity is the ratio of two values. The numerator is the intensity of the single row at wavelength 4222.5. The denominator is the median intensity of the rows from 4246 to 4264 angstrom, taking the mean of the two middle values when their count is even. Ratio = 0.94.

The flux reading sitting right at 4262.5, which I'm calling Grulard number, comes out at 1.971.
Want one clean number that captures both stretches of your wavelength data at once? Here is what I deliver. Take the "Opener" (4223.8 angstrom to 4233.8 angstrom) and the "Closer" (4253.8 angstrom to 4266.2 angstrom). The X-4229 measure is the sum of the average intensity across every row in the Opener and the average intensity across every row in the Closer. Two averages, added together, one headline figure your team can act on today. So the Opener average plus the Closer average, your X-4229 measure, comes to 3.28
